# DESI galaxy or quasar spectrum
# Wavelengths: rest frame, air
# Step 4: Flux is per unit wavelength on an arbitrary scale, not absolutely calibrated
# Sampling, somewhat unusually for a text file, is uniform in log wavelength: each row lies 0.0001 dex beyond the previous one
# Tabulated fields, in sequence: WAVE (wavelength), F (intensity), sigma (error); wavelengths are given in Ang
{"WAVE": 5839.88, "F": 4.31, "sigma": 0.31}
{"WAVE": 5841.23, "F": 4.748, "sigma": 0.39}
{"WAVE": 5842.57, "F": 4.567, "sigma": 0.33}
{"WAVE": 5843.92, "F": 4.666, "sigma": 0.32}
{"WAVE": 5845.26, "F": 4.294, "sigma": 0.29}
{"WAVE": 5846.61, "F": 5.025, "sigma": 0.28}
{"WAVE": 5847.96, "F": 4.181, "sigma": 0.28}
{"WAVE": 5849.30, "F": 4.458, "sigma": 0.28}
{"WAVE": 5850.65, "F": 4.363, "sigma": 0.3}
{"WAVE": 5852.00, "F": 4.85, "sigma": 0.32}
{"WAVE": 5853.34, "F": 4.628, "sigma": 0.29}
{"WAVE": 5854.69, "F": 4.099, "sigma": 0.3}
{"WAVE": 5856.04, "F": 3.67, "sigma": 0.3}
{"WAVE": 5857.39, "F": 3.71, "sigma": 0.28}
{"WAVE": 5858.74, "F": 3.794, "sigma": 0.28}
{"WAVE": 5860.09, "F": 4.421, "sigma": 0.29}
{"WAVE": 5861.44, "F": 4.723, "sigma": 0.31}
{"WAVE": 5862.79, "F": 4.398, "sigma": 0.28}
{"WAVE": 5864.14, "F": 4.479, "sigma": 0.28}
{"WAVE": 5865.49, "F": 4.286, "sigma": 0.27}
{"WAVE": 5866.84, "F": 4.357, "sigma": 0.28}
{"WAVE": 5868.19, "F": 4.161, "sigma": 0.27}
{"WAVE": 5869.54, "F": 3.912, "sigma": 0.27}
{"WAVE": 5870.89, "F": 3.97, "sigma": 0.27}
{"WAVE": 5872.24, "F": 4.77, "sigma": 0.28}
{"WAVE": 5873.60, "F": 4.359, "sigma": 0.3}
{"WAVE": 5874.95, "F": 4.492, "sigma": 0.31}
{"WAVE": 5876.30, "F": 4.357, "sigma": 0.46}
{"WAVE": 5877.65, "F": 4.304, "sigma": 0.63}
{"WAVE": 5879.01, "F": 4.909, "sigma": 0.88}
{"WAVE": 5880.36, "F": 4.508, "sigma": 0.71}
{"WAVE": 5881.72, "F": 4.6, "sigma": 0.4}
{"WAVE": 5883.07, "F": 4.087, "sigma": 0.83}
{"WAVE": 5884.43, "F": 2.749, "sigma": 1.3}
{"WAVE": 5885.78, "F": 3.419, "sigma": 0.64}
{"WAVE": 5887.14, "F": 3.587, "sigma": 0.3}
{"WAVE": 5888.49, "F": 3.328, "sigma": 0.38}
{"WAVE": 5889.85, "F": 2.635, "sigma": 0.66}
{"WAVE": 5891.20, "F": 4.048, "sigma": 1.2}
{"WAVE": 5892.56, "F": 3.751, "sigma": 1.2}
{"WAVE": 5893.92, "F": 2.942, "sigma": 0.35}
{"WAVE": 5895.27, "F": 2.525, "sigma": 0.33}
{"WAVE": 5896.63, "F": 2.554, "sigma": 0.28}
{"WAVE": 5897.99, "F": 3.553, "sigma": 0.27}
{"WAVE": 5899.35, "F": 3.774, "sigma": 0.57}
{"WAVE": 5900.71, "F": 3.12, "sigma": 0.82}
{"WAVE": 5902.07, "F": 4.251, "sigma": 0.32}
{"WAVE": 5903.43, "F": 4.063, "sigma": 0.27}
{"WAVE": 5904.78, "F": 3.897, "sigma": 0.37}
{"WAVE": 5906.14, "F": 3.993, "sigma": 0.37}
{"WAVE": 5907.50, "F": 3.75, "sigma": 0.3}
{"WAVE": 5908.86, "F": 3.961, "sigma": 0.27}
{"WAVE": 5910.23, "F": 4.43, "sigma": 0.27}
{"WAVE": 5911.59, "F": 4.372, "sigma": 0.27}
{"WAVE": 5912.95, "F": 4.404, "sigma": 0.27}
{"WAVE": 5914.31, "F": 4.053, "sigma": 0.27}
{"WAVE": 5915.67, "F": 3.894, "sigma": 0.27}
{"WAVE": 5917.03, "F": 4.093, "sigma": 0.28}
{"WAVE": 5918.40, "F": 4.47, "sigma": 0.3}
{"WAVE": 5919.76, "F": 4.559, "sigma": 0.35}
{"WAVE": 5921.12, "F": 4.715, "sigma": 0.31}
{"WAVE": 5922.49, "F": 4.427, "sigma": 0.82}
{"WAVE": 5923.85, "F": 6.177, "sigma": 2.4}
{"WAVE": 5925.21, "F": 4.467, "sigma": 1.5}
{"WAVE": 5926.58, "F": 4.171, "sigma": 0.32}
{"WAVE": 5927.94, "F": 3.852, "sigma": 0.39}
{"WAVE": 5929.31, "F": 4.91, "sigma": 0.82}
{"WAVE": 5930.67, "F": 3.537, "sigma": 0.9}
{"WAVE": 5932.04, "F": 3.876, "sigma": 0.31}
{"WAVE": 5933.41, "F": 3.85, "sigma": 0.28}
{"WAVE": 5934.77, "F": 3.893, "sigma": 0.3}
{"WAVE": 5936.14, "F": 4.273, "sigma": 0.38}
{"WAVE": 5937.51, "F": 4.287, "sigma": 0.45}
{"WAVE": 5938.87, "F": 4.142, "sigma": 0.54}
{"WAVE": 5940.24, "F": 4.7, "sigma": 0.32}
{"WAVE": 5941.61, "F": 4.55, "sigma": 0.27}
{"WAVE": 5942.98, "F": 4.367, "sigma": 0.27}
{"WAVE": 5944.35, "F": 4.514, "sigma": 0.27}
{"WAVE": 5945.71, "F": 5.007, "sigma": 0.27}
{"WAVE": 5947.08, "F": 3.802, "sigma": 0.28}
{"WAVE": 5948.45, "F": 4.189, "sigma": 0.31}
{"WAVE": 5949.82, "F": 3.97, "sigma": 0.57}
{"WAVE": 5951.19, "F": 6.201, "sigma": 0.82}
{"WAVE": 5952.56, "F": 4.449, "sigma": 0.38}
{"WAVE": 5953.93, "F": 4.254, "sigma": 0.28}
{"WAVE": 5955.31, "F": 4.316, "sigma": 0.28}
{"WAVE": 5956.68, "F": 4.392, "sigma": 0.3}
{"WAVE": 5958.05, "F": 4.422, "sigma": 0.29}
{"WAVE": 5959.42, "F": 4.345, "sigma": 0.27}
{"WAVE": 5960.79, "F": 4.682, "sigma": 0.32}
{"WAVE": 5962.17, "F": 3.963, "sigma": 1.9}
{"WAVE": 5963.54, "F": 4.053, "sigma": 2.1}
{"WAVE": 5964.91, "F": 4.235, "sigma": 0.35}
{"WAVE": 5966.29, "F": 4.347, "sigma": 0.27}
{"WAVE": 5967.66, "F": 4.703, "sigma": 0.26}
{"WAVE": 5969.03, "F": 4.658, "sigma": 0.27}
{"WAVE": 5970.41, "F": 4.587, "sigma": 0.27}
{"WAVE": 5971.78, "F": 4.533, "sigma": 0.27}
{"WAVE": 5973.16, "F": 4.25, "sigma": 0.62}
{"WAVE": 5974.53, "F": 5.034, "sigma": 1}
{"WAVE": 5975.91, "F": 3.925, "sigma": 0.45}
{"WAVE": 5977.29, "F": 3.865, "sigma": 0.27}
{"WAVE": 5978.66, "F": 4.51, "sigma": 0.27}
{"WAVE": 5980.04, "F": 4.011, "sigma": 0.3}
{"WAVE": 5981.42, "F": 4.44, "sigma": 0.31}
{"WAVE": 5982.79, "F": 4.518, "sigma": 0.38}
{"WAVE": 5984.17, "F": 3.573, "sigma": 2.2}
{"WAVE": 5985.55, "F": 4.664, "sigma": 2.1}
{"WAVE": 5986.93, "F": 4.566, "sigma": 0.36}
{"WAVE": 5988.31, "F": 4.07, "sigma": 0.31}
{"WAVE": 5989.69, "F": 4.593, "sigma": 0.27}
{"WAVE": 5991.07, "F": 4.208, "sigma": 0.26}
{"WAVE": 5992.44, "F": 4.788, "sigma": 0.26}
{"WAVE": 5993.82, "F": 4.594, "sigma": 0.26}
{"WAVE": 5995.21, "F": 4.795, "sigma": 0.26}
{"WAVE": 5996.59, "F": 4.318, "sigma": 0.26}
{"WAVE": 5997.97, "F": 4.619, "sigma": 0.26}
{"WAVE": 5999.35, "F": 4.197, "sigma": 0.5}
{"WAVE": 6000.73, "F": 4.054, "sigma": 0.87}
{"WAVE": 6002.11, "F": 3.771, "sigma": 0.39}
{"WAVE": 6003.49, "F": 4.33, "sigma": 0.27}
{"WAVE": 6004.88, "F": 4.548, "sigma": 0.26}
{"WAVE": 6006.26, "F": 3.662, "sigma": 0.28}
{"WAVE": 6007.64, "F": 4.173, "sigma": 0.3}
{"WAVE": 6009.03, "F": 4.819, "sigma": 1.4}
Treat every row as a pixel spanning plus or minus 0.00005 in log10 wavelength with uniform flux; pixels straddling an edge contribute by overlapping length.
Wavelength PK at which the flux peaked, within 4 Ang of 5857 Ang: 5853.34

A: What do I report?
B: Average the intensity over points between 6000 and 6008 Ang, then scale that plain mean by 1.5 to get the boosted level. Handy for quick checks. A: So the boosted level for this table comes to 6.1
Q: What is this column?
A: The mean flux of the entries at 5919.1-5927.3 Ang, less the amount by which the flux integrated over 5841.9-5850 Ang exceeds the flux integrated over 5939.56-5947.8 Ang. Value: 5.0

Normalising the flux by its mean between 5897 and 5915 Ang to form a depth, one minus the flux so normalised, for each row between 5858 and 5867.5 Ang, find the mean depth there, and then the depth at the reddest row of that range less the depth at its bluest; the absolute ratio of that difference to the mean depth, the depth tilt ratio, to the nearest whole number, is 1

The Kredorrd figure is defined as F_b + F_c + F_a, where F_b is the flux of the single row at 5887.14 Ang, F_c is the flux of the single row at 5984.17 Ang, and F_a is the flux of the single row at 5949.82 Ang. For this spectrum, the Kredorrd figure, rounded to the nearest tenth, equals 11.1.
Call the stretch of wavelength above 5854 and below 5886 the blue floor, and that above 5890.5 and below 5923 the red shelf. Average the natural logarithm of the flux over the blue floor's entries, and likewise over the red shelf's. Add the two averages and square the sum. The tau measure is 7.7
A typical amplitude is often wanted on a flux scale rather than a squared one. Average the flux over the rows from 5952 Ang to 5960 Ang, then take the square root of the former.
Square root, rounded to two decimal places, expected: 2.09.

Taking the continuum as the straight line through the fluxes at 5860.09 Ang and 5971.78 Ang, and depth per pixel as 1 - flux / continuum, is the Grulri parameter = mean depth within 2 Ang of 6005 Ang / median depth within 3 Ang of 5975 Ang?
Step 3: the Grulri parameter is 1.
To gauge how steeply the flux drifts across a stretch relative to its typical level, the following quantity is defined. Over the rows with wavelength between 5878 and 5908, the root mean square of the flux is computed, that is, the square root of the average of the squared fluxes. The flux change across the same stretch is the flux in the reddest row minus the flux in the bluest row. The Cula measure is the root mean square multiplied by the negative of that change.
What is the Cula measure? 4.3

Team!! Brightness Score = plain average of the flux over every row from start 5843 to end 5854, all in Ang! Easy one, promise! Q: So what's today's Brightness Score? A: 4.56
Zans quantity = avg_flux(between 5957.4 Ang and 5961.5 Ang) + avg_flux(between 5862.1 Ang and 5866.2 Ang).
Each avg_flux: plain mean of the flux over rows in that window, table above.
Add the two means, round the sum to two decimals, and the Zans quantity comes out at 8.87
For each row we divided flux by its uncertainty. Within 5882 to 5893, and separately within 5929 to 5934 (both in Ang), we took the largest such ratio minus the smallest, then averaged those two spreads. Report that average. 10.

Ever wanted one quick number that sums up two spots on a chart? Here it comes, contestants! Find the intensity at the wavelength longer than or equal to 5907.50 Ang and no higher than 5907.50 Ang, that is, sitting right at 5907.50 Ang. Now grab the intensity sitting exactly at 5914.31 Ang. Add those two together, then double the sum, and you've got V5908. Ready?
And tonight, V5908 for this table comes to 15.6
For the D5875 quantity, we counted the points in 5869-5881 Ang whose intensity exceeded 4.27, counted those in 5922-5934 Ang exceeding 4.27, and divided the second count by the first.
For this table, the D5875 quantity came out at 0.57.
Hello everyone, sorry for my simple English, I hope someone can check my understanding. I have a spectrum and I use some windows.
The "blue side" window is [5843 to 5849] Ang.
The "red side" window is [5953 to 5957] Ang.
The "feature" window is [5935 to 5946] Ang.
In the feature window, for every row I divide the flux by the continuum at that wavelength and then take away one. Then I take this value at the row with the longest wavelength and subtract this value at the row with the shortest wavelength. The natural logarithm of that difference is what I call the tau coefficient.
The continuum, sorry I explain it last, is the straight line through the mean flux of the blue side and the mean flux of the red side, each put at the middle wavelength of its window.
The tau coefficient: -1.75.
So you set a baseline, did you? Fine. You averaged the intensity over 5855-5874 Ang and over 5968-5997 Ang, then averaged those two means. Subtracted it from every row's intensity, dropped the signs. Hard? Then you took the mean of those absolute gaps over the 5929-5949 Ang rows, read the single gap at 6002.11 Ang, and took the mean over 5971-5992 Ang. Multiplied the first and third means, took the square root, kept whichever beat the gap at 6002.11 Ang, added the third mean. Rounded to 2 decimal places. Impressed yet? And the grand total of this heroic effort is 0.85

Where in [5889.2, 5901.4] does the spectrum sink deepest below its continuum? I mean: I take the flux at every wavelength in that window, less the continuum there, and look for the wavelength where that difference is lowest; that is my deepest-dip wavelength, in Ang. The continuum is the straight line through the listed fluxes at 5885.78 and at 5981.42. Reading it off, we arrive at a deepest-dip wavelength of 5895.27 Ang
